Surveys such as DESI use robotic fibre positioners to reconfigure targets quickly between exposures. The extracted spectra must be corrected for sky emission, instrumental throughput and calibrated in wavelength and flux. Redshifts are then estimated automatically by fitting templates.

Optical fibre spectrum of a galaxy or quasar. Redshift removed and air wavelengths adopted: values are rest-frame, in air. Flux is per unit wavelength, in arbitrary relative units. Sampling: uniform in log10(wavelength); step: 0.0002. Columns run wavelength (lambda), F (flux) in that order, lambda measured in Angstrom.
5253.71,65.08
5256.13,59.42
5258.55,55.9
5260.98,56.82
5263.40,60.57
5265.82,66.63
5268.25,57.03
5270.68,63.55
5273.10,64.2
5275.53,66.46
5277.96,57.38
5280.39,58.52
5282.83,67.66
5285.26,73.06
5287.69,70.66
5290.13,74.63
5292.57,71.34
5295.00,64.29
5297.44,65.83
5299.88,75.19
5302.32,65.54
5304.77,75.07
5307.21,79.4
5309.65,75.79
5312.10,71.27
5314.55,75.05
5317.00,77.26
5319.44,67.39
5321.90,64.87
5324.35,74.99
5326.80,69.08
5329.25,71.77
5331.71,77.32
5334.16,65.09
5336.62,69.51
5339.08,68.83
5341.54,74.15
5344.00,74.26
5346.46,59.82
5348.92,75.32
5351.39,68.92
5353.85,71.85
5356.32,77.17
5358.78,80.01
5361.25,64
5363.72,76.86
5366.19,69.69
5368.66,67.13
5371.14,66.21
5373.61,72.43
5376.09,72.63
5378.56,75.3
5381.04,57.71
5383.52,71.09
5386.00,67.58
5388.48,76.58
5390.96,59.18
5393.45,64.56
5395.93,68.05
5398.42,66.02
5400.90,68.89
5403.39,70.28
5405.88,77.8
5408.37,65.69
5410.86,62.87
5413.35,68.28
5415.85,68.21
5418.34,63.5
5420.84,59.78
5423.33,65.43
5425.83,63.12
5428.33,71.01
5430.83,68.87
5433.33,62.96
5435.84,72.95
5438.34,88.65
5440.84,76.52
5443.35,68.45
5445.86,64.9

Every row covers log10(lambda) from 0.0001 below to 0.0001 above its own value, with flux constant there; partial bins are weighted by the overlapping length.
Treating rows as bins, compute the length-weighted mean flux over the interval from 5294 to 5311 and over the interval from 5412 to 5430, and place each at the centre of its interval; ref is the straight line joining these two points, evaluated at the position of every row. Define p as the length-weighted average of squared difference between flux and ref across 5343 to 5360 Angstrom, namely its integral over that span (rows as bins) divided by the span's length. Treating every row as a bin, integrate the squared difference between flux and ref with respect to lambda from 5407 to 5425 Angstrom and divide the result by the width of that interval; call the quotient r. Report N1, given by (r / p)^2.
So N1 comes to 0.0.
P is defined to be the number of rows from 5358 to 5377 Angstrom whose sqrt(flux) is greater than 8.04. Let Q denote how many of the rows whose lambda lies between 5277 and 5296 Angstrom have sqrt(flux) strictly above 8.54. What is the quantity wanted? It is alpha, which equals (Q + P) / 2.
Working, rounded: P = 7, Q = 2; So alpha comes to 4.5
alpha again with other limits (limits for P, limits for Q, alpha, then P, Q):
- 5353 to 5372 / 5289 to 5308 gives 5.5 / 7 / 4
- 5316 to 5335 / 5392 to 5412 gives 4.5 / 8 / 1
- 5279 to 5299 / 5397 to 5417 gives 3.5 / 6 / 1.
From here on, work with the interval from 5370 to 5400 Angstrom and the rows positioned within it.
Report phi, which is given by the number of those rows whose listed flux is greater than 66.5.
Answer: 7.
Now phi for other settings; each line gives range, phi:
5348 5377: 10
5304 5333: 11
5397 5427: 5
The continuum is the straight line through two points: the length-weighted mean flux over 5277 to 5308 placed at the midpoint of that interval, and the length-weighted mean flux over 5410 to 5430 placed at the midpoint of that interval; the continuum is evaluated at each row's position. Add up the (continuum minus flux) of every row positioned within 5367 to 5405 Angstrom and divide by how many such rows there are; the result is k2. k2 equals -1.9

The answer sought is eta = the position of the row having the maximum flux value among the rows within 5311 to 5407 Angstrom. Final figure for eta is 5358.78 Angstrom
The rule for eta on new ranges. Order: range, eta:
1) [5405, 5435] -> 5405.88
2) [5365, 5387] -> 5378.56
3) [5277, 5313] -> 5307.21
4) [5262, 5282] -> 5265.82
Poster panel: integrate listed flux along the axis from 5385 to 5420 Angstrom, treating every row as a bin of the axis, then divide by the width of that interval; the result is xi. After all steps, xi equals 67.6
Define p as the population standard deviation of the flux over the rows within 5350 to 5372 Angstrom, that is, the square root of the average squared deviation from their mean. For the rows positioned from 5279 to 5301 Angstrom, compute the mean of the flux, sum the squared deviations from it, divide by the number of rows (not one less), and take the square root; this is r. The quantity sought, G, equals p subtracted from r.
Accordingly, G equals -0.1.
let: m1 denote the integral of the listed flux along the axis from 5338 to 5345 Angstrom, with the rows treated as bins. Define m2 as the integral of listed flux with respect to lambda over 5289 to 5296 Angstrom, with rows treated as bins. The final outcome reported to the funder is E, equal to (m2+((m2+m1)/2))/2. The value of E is 496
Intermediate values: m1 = 507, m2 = 492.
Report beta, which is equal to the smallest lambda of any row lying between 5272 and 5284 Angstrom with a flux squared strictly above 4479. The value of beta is 5282.83 Angstrom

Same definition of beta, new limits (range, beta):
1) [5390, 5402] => 5395.93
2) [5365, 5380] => 5366.19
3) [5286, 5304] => 5287.69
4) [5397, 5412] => 5400.90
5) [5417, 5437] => 5428.33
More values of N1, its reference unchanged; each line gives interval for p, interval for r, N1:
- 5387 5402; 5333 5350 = 1.1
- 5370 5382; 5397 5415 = 0.3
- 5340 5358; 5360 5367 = 0.8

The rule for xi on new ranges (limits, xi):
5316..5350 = 70.6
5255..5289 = 62.7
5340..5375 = 71.3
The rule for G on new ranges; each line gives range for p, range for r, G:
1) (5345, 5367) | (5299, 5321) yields -1.9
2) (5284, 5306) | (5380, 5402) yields 1.3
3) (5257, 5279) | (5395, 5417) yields -0.2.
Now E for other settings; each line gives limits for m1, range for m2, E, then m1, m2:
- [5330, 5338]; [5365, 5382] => 1020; 565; 1171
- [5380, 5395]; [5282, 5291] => 732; 994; 644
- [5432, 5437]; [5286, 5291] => 357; 339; 363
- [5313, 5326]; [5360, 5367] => 602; 933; 492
